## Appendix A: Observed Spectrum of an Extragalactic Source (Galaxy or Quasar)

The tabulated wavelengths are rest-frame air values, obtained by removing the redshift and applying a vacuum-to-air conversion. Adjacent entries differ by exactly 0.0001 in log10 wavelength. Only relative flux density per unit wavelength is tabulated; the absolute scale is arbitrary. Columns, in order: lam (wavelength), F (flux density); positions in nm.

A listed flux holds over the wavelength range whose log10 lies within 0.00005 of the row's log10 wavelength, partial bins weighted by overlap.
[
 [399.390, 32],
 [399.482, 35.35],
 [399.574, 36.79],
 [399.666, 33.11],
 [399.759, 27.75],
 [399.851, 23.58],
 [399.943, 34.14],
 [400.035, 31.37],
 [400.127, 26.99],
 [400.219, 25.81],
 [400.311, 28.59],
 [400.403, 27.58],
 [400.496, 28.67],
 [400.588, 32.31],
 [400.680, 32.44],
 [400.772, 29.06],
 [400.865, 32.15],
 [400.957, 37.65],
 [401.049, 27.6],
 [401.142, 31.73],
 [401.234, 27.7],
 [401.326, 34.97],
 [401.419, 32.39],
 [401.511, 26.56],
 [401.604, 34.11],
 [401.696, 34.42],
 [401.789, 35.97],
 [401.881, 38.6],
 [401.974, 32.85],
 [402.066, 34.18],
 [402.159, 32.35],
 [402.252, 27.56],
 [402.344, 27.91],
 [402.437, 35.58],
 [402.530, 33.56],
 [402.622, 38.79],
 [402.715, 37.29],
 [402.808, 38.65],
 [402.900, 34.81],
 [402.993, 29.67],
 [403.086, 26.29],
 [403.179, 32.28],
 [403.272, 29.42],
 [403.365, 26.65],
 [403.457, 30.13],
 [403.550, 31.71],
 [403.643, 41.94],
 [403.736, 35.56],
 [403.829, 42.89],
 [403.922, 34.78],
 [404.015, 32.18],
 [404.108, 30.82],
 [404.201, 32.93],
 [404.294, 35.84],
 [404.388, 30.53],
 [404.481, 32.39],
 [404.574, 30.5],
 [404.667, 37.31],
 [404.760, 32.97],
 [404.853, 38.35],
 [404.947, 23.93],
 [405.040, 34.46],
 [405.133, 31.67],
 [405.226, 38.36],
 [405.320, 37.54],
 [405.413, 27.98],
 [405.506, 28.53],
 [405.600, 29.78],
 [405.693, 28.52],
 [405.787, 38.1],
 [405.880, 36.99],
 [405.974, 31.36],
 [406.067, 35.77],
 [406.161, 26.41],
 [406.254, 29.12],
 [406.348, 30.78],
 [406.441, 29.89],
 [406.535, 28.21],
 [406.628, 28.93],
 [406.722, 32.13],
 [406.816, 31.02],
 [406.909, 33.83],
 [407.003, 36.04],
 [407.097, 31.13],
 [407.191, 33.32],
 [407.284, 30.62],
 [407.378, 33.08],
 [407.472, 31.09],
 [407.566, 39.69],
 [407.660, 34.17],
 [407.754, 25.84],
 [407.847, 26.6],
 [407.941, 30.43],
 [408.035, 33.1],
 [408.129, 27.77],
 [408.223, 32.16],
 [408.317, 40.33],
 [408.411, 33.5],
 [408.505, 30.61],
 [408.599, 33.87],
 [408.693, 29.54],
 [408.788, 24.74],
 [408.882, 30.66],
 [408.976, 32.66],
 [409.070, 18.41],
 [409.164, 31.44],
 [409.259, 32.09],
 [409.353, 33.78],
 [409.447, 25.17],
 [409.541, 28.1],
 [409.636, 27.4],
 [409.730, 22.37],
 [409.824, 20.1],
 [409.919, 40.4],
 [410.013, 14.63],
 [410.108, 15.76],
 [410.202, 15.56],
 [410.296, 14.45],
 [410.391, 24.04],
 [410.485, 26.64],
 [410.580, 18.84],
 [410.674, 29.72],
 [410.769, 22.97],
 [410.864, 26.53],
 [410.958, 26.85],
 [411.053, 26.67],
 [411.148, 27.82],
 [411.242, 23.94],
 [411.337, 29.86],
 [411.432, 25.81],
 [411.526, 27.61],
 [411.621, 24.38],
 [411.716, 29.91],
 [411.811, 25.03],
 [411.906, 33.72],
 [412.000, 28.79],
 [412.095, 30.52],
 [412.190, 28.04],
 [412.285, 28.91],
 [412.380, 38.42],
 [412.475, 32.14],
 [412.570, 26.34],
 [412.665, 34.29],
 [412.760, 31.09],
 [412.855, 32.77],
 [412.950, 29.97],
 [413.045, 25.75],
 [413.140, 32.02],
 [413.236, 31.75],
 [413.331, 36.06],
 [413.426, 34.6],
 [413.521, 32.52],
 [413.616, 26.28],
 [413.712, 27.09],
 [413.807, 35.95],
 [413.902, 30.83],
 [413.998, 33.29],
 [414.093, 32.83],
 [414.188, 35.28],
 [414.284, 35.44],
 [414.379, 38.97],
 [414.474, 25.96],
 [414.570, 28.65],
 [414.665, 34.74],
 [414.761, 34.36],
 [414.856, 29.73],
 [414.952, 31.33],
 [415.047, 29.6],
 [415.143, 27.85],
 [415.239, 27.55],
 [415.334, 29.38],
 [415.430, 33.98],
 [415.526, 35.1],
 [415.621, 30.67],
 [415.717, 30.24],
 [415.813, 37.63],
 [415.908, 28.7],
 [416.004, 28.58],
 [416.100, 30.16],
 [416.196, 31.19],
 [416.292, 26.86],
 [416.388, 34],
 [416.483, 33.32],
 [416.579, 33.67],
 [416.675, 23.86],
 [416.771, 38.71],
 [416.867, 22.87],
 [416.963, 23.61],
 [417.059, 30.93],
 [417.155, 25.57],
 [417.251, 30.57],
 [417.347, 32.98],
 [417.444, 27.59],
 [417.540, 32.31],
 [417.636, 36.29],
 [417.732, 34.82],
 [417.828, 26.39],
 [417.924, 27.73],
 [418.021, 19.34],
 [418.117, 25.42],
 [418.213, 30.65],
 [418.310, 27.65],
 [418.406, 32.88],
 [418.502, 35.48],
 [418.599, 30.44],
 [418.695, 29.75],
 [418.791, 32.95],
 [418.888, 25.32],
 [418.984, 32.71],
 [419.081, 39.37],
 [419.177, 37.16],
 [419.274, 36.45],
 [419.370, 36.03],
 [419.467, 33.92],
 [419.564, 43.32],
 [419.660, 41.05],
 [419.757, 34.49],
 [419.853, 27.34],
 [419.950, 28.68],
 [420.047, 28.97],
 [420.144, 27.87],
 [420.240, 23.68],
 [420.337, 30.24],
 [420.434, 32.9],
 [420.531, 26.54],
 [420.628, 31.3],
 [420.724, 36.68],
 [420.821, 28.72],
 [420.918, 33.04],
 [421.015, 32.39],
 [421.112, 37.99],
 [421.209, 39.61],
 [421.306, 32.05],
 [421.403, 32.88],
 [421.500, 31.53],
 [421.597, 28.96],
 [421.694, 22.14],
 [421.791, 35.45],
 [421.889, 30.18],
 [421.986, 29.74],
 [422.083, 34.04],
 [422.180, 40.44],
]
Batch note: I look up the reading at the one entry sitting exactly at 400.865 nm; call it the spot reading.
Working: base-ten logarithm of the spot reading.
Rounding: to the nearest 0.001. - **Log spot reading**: 1.507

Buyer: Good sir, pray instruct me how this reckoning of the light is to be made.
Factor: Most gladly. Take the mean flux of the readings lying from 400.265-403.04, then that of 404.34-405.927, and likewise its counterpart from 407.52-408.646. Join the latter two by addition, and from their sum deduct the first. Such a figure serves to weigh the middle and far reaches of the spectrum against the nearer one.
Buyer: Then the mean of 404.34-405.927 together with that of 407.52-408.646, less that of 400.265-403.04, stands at 33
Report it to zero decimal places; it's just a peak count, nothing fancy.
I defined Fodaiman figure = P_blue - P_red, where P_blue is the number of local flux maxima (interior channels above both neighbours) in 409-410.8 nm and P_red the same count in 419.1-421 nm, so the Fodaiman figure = 2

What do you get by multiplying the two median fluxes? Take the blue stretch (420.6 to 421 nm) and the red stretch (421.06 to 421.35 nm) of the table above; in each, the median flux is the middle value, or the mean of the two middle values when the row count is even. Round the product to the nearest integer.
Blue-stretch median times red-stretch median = 1222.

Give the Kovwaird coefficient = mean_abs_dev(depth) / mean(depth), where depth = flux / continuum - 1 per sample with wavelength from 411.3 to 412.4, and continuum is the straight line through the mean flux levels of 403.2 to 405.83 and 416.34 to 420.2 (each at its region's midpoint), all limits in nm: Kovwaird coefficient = -0.9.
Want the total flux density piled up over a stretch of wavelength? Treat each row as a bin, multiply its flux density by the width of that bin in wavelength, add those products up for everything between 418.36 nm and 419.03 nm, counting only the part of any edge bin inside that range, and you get 21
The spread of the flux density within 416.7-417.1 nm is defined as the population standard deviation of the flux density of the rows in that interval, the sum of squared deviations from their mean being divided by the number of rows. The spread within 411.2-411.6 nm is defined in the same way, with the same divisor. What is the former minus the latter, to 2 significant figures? 4.2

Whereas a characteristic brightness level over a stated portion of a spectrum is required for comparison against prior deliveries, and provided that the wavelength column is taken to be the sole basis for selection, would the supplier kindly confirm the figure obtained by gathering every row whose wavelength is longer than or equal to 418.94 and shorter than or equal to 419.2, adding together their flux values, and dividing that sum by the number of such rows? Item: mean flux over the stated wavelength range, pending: 36.4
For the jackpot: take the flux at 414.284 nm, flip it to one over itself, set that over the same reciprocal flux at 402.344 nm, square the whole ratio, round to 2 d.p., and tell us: 0.62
